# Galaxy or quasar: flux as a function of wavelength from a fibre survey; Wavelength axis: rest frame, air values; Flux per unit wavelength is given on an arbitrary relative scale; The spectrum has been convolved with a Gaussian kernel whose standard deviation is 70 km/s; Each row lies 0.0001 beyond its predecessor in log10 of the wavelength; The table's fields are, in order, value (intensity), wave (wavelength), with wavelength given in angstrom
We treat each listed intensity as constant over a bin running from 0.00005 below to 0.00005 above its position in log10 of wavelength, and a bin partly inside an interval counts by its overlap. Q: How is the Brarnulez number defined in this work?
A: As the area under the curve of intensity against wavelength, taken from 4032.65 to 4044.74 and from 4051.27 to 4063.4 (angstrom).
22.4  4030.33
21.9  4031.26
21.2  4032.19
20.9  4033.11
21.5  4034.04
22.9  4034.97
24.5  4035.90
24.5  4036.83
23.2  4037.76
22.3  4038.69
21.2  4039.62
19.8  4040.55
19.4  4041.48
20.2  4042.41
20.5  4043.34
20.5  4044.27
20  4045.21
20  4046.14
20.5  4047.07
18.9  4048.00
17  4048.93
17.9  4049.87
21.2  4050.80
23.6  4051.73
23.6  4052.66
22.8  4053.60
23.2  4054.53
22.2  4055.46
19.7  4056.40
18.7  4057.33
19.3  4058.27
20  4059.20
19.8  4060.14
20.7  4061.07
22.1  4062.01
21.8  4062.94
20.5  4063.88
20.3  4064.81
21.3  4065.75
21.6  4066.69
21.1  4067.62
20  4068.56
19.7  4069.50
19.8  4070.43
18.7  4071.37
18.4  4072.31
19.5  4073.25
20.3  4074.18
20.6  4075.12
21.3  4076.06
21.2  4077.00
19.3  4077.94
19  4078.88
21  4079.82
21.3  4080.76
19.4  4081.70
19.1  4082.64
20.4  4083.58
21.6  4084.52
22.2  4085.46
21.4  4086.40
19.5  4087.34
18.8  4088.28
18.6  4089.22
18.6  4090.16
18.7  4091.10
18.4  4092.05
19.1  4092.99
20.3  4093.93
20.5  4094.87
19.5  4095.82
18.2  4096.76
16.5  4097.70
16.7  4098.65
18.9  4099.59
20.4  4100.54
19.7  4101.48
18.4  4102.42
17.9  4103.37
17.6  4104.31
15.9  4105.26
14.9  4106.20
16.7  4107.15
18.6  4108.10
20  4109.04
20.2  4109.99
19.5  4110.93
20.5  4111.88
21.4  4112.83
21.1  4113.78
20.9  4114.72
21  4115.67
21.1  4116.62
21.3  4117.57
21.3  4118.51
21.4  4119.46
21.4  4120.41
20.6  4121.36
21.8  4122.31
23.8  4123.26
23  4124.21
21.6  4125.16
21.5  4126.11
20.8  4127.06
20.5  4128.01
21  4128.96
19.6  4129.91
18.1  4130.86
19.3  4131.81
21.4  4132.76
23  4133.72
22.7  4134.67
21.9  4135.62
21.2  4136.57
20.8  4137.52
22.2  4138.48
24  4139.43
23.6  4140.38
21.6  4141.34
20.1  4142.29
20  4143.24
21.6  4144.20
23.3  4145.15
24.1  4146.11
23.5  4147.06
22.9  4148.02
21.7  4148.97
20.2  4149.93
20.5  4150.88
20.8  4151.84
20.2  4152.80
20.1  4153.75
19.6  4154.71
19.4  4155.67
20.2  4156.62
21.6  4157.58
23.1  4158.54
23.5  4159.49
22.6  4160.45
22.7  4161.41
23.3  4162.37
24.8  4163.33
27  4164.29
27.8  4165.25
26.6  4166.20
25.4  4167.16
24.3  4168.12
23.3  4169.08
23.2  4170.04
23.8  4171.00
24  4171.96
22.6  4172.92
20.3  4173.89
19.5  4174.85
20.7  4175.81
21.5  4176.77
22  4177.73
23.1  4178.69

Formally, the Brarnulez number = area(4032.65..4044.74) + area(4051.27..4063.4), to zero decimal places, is 521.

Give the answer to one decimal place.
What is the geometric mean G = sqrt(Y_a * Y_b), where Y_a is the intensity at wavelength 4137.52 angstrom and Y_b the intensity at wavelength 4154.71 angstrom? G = 20.2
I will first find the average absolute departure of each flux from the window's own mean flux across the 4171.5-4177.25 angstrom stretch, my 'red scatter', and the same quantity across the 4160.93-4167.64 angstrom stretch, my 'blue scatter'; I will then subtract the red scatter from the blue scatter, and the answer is 0.25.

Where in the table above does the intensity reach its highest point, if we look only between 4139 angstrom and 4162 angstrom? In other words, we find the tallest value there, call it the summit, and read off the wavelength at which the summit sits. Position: 4146.11 angstrom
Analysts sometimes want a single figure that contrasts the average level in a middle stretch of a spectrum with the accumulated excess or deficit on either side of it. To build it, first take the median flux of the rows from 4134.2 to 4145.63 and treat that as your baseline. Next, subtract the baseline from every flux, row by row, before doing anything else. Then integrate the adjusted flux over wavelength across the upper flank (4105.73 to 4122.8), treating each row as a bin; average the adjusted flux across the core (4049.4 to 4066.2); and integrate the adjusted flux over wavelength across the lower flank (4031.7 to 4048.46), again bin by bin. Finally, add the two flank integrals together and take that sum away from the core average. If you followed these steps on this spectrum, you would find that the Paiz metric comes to 34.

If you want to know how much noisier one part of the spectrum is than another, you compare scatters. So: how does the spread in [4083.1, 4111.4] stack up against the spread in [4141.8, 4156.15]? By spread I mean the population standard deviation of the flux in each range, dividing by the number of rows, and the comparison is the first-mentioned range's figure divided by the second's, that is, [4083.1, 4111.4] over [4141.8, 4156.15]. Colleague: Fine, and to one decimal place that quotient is 1.1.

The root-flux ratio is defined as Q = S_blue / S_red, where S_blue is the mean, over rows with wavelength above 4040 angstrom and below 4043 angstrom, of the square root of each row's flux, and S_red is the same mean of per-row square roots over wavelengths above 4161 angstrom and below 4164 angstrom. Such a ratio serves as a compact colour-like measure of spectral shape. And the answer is 0.92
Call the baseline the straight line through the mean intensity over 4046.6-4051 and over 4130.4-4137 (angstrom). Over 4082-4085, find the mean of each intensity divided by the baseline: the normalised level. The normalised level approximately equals 1.02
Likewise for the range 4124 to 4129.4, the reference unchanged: 1.02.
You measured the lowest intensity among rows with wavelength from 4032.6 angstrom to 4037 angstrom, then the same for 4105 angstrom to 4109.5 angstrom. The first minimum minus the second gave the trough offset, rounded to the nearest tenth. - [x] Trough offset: 6.0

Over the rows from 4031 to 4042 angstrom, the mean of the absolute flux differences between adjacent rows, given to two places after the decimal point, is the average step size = 0.88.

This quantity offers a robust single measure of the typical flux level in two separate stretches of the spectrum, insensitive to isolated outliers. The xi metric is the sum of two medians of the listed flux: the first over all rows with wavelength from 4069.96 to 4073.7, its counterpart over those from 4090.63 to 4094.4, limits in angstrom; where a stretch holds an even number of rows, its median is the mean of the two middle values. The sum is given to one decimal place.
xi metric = 38.0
